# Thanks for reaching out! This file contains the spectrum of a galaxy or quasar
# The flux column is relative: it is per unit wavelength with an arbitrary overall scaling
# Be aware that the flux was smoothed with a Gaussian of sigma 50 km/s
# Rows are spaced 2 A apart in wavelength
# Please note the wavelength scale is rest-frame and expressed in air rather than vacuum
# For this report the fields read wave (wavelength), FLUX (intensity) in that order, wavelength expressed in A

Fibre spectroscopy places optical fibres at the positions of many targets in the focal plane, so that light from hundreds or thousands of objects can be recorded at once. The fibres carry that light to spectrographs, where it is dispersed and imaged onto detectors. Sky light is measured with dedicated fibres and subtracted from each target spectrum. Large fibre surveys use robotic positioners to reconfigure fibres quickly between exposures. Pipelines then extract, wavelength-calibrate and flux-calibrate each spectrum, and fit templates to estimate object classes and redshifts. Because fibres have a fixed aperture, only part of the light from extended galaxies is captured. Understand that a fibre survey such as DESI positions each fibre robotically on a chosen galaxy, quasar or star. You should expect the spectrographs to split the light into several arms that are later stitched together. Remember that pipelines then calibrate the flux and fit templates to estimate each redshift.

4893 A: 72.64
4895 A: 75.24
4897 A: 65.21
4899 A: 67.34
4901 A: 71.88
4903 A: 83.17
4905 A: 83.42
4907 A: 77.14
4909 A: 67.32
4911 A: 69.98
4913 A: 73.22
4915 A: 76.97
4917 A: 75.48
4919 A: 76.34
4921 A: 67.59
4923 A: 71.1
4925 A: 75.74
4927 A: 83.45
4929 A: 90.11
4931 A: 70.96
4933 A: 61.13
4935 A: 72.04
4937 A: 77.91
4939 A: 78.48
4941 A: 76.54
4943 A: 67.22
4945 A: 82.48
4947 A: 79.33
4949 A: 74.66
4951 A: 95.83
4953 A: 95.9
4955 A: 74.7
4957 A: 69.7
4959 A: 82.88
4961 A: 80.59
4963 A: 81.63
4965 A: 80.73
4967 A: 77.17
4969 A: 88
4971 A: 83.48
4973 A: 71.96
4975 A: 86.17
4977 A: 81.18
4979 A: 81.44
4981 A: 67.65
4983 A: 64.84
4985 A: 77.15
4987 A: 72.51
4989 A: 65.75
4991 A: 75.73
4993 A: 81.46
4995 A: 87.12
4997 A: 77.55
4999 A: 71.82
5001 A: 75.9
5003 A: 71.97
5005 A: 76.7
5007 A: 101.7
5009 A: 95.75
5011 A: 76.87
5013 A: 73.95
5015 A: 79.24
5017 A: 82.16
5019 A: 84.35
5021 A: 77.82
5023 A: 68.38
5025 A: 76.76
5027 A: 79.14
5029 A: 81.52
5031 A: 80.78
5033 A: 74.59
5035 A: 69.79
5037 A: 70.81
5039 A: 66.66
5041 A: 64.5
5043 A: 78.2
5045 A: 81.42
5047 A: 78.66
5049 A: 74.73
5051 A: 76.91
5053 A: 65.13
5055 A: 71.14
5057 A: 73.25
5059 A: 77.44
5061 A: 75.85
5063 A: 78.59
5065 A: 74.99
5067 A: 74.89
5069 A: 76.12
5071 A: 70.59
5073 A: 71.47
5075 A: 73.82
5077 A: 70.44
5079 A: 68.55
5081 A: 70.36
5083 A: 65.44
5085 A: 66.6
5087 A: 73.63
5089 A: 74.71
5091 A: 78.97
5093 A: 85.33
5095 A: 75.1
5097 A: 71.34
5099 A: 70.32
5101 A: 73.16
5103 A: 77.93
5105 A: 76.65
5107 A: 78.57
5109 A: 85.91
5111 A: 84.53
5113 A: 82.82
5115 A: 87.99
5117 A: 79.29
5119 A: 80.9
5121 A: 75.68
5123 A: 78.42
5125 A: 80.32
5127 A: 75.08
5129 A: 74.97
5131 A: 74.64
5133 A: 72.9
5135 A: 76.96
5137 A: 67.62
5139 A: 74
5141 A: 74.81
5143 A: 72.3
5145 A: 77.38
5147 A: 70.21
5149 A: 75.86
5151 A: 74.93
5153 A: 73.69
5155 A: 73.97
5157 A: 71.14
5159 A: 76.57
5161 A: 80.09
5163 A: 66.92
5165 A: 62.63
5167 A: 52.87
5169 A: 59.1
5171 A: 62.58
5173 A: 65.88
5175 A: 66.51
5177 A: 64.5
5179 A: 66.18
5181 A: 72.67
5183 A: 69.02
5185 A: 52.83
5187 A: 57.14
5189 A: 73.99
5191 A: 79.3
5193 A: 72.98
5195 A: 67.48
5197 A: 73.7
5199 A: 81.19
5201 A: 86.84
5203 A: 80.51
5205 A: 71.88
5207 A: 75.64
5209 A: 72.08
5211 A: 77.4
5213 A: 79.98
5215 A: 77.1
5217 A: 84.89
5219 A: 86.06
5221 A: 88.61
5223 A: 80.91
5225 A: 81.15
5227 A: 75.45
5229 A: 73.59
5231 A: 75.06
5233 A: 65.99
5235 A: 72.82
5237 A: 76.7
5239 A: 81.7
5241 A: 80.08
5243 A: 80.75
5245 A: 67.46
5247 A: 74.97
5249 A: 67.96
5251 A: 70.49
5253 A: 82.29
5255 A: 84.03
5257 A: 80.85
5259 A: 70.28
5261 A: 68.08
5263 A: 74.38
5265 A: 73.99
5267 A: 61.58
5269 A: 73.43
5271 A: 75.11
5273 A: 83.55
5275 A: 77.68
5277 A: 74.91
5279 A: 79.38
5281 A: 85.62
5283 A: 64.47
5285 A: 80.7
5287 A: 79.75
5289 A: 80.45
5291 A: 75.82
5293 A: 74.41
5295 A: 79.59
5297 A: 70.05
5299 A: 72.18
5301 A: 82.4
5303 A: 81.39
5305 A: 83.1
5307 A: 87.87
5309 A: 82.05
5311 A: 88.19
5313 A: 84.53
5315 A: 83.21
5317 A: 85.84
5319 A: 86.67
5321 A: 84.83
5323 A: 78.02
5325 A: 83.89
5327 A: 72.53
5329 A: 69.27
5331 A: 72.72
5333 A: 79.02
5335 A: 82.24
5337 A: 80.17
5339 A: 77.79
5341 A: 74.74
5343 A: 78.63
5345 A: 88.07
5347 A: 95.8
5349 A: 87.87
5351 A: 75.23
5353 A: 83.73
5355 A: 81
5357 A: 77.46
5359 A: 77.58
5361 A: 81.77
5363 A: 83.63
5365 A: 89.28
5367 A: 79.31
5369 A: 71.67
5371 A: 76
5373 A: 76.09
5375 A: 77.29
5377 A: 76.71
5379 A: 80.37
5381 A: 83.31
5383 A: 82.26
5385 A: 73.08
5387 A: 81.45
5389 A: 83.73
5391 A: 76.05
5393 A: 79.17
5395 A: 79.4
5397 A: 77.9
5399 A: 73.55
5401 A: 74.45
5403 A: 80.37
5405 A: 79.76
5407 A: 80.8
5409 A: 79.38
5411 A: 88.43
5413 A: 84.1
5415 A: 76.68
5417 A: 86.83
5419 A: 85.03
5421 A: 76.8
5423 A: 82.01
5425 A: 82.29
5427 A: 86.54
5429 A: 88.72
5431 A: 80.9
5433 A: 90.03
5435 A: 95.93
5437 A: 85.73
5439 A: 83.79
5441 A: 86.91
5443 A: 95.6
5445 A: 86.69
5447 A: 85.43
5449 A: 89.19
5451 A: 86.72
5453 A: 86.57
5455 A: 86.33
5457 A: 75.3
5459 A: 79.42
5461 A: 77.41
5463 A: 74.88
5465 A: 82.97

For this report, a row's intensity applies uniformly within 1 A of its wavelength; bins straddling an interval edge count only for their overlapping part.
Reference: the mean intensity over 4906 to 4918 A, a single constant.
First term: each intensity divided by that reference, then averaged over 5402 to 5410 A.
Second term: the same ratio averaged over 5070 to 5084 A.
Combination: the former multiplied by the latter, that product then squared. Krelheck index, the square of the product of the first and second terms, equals 1.09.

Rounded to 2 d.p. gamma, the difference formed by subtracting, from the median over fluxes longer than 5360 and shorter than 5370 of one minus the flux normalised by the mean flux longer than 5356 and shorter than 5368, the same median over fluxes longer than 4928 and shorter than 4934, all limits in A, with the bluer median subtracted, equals -0.13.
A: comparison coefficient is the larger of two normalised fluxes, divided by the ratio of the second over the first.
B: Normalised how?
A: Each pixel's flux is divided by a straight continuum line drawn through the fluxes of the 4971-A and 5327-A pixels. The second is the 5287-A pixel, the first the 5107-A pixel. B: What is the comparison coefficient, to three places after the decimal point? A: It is 0.991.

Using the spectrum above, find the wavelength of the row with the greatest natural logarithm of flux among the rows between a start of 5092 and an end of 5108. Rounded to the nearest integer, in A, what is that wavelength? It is 5093 A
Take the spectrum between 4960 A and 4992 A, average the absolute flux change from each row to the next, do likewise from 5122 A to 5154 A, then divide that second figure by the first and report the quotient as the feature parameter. 0.51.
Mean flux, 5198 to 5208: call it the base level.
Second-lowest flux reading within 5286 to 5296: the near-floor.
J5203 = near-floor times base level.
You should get 6006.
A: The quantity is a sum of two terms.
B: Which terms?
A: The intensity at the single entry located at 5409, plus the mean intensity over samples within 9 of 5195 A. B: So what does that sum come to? 154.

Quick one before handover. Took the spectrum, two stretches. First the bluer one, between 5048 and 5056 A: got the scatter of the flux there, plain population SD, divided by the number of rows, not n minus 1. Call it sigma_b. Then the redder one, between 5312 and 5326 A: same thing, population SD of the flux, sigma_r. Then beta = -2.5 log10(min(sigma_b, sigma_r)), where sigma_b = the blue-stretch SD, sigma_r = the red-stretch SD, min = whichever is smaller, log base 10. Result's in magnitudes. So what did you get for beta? -1.04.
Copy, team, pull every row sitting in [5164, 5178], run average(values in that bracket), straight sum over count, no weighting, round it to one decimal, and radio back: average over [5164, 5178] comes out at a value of 62.0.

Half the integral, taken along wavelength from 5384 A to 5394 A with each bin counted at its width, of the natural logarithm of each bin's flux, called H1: 21.8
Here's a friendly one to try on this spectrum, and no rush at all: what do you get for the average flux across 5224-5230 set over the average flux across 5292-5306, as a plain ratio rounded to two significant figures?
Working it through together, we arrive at 0.99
